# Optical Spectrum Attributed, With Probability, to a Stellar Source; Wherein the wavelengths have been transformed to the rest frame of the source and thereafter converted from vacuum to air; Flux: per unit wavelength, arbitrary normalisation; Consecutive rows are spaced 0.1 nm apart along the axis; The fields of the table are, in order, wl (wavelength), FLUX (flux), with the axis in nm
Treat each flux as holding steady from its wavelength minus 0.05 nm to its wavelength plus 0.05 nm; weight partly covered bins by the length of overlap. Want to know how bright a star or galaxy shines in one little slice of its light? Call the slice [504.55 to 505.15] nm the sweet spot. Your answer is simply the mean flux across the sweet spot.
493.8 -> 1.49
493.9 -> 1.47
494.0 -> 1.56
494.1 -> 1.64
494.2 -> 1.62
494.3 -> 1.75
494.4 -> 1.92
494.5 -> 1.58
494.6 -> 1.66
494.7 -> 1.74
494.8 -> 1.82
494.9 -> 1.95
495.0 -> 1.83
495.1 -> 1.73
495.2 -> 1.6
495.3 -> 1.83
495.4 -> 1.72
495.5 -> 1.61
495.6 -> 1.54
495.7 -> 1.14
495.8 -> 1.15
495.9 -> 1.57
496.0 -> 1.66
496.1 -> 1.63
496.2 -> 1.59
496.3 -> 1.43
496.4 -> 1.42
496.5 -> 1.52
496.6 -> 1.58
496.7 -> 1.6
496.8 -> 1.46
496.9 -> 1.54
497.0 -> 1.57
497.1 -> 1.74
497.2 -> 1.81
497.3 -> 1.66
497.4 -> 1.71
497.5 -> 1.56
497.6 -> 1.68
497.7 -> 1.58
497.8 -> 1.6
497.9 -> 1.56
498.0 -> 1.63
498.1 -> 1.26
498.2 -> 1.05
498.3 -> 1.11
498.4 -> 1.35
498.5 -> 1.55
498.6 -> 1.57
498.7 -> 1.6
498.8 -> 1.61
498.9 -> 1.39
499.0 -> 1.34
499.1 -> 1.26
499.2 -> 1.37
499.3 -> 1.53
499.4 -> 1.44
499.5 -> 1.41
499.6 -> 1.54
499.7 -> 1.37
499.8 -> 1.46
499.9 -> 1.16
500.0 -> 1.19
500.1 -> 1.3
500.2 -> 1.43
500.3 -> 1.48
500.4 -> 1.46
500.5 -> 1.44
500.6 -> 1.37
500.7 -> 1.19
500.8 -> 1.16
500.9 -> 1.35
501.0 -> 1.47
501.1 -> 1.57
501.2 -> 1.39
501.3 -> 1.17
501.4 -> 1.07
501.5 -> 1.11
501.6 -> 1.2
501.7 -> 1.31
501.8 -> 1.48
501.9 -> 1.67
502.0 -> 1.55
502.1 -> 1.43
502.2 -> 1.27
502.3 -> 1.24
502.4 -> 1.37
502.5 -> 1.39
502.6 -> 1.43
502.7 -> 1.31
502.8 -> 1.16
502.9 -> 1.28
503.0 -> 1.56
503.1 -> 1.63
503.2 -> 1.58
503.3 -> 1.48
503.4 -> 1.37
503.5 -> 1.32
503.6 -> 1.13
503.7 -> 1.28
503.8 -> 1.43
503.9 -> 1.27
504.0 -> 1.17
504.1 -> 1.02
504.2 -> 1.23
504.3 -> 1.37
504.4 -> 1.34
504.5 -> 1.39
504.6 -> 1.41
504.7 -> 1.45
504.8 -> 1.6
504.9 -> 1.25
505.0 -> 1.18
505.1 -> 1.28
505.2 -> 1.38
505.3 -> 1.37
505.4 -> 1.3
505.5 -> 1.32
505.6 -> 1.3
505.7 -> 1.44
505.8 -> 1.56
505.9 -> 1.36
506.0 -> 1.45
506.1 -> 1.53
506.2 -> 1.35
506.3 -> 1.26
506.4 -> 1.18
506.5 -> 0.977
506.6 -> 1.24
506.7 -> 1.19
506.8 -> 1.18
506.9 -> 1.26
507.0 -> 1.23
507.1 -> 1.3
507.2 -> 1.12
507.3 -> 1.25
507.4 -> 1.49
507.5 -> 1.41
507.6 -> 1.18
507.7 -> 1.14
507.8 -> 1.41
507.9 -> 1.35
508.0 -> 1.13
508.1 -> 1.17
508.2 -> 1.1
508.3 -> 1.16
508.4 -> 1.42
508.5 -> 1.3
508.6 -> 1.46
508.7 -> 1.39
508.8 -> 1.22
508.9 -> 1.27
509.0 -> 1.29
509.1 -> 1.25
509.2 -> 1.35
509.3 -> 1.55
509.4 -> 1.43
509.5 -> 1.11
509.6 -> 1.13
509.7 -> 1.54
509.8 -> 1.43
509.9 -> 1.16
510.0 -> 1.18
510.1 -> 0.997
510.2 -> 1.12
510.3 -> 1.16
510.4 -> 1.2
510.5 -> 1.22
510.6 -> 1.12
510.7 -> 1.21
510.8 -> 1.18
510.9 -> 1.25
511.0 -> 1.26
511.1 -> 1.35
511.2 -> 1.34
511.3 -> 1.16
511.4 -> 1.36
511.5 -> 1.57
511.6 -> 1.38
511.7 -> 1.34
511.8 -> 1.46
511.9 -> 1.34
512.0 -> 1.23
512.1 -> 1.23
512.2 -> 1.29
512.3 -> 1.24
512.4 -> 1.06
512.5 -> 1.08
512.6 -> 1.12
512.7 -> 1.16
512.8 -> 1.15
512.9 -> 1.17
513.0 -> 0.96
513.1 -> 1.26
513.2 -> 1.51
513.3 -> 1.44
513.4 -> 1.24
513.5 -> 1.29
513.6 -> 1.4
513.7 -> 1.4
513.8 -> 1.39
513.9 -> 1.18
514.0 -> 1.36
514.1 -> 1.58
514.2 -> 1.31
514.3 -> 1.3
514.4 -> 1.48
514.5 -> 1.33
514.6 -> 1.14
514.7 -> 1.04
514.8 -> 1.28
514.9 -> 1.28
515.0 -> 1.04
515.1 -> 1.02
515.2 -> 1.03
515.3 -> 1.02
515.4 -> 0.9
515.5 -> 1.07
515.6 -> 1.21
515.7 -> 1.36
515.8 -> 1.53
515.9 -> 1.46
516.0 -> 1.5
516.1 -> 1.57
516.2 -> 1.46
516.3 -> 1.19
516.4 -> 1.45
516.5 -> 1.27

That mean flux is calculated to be 1.36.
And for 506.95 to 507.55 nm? 1.30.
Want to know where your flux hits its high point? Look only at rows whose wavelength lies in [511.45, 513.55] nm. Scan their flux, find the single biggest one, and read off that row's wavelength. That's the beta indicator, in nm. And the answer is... 511.5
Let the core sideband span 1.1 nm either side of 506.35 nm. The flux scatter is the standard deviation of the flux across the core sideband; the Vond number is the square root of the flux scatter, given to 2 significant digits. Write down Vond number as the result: 0.37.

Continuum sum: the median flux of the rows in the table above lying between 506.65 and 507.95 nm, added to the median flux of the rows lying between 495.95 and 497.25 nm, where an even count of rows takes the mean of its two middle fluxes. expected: 2.83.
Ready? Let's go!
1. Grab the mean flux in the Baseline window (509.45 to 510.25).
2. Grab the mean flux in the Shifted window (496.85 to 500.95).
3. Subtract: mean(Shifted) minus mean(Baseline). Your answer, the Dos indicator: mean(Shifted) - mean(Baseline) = 0.2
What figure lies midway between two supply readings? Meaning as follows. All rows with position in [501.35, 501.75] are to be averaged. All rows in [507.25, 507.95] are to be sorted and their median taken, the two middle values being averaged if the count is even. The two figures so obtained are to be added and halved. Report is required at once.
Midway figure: 1.26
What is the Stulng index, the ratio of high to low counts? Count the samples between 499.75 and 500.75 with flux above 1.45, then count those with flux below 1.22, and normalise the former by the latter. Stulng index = 1.0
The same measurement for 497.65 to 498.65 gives 3.0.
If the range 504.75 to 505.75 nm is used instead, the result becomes 1.0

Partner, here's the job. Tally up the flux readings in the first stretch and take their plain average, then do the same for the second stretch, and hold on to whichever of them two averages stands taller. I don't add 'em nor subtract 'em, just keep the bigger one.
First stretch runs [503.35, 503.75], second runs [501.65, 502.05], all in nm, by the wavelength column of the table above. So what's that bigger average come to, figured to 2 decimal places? 1.50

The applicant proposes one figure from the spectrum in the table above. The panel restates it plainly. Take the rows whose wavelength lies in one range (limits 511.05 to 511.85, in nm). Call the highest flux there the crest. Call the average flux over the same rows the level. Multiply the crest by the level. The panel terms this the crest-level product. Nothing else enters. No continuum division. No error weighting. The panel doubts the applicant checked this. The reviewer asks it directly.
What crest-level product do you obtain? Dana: 2.15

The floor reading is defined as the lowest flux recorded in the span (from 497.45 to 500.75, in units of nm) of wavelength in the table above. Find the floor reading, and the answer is 1.05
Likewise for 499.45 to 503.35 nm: 1.07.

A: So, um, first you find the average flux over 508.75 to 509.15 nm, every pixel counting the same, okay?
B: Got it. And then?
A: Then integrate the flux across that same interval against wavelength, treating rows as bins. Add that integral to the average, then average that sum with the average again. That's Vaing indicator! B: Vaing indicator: 1.51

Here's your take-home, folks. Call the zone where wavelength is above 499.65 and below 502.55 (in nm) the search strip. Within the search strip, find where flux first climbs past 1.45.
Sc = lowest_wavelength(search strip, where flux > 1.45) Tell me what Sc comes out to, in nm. 499.8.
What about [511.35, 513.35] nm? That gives 511.5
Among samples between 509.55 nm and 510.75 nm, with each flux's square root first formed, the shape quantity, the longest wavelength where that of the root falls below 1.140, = 510.7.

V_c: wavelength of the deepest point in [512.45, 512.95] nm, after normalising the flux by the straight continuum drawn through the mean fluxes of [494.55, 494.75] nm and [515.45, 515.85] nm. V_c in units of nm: 512.5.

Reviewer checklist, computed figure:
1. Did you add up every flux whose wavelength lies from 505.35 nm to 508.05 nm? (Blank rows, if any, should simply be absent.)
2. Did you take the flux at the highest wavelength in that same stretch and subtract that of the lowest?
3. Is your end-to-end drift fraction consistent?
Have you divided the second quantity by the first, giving -0.0049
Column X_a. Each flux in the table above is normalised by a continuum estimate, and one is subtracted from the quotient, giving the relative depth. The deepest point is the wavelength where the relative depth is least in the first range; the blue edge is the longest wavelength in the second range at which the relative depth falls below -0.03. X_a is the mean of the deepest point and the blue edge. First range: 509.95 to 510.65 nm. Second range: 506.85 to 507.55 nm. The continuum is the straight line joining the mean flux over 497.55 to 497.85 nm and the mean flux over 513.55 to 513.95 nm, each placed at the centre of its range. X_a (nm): 508.70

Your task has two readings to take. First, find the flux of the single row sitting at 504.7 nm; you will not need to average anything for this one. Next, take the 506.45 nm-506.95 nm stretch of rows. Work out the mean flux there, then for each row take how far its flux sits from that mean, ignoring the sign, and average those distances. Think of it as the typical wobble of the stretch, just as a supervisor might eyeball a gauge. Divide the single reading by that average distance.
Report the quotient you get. 19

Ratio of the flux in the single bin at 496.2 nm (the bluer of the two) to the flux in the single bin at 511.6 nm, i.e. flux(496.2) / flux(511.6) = 1.15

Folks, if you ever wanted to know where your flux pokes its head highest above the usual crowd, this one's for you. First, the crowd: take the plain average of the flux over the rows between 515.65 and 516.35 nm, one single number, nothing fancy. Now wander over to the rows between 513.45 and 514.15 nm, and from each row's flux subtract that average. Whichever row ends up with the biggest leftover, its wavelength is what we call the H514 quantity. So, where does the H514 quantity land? 514.1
